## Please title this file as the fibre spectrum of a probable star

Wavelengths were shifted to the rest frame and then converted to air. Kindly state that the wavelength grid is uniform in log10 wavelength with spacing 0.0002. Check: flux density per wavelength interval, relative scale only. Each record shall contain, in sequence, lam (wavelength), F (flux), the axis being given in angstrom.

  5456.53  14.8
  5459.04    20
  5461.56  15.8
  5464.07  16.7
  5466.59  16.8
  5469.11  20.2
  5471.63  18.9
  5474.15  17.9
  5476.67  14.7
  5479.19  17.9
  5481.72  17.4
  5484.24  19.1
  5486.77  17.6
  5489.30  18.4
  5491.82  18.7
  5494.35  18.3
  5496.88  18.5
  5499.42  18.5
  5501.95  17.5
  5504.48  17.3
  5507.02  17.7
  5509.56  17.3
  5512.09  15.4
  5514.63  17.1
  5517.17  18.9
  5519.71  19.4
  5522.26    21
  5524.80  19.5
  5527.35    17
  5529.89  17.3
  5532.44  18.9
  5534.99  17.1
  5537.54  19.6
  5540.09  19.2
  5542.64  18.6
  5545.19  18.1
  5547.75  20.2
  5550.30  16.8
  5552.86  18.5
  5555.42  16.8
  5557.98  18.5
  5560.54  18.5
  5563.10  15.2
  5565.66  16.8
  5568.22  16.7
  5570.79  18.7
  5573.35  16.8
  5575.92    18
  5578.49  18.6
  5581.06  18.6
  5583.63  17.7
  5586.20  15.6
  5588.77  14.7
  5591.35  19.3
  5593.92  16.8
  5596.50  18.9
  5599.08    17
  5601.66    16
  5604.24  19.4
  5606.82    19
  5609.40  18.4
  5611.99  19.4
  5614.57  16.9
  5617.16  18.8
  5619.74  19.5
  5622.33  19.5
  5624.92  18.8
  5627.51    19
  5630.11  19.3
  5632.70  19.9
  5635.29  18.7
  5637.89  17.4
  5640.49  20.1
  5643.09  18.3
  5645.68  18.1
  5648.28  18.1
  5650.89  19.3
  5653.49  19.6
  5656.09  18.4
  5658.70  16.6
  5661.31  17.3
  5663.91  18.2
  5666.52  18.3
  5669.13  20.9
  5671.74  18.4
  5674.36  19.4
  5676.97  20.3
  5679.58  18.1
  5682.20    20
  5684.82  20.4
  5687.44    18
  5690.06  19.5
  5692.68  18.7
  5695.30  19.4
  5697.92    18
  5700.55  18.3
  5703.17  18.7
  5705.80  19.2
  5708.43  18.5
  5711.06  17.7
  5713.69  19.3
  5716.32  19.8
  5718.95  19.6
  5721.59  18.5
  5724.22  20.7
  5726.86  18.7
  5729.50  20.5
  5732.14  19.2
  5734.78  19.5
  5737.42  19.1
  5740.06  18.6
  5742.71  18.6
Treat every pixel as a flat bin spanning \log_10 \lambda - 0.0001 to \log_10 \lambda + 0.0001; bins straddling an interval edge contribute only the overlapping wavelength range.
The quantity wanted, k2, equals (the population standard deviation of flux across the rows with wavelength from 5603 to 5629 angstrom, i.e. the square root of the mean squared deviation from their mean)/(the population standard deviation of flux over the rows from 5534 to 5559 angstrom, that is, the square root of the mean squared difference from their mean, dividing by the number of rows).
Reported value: 0.7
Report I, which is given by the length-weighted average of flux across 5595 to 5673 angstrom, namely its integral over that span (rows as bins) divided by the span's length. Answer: 18.6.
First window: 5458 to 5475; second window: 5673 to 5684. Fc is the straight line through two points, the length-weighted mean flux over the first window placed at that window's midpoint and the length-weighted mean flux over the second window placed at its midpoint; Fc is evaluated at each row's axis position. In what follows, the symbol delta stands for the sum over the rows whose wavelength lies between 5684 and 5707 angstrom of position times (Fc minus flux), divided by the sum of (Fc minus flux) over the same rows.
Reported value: 5698.2 angstrom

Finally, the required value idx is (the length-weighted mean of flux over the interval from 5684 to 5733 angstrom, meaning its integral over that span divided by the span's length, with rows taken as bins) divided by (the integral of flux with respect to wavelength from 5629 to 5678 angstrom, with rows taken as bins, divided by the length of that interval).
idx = 1.02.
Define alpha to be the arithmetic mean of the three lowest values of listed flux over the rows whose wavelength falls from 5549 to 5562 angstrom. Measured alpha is 17.4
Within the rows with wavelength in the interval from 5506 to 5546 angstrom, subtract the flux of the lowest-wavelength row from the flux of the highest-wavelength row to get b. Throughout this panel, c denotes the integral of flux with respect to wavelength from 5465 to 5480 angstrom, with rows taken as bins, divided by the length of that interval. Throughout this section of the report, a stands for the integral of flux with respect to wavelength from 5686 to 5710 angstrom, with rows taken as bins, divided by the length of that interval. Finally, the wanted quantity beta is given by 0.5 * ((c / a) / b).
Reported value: 1.2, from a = 18.7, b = 0.4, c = 17.7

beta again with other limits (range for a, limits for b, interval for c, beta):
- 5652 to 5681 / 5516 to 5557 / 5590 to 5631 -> -0.2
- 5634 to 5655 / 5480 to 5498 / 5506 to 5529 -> 0.4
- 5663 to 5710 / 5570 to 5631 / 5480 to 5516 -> 0.8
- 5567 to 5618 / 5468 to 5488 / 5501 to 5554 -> -0.2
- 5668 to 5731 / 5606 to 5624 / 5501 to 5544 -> 0.9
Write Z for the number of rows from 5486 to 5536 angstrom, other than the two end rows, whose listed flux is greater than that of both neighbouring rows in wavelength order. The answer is 4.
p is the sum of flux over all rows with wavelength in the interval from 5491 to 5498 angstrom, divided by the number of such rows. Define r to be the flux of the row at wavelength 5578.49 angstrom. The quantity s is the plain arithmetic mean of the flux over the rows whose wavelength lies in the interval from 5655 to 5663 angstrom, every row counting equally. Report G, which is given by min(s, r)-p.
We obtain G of -1.07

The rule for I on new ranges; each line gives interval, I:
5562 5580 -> 17.3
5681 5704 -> 19.0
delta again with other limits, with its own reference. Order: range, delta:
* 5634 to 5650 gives 5642.7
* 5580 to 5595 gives 5588.2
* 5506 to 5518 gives 5511.1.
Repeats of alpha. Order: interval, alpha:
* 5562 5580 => 16.2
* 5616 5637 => 18.8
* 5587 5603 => 15.8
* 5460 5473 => 16.4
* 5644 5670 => 17.3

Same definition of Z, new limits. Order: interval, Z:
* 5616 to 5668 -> 3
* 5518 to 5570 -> 6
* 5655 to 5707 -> 5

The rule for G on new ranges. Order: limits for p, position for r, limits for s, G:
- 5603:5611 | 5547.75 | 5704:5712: -0.47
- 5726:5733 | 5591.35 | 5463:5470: -1.57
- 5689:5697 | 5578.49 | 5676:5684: -0.60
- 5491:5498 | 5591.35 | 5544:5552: -0.13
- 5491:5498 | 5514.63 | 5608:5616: -1.40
